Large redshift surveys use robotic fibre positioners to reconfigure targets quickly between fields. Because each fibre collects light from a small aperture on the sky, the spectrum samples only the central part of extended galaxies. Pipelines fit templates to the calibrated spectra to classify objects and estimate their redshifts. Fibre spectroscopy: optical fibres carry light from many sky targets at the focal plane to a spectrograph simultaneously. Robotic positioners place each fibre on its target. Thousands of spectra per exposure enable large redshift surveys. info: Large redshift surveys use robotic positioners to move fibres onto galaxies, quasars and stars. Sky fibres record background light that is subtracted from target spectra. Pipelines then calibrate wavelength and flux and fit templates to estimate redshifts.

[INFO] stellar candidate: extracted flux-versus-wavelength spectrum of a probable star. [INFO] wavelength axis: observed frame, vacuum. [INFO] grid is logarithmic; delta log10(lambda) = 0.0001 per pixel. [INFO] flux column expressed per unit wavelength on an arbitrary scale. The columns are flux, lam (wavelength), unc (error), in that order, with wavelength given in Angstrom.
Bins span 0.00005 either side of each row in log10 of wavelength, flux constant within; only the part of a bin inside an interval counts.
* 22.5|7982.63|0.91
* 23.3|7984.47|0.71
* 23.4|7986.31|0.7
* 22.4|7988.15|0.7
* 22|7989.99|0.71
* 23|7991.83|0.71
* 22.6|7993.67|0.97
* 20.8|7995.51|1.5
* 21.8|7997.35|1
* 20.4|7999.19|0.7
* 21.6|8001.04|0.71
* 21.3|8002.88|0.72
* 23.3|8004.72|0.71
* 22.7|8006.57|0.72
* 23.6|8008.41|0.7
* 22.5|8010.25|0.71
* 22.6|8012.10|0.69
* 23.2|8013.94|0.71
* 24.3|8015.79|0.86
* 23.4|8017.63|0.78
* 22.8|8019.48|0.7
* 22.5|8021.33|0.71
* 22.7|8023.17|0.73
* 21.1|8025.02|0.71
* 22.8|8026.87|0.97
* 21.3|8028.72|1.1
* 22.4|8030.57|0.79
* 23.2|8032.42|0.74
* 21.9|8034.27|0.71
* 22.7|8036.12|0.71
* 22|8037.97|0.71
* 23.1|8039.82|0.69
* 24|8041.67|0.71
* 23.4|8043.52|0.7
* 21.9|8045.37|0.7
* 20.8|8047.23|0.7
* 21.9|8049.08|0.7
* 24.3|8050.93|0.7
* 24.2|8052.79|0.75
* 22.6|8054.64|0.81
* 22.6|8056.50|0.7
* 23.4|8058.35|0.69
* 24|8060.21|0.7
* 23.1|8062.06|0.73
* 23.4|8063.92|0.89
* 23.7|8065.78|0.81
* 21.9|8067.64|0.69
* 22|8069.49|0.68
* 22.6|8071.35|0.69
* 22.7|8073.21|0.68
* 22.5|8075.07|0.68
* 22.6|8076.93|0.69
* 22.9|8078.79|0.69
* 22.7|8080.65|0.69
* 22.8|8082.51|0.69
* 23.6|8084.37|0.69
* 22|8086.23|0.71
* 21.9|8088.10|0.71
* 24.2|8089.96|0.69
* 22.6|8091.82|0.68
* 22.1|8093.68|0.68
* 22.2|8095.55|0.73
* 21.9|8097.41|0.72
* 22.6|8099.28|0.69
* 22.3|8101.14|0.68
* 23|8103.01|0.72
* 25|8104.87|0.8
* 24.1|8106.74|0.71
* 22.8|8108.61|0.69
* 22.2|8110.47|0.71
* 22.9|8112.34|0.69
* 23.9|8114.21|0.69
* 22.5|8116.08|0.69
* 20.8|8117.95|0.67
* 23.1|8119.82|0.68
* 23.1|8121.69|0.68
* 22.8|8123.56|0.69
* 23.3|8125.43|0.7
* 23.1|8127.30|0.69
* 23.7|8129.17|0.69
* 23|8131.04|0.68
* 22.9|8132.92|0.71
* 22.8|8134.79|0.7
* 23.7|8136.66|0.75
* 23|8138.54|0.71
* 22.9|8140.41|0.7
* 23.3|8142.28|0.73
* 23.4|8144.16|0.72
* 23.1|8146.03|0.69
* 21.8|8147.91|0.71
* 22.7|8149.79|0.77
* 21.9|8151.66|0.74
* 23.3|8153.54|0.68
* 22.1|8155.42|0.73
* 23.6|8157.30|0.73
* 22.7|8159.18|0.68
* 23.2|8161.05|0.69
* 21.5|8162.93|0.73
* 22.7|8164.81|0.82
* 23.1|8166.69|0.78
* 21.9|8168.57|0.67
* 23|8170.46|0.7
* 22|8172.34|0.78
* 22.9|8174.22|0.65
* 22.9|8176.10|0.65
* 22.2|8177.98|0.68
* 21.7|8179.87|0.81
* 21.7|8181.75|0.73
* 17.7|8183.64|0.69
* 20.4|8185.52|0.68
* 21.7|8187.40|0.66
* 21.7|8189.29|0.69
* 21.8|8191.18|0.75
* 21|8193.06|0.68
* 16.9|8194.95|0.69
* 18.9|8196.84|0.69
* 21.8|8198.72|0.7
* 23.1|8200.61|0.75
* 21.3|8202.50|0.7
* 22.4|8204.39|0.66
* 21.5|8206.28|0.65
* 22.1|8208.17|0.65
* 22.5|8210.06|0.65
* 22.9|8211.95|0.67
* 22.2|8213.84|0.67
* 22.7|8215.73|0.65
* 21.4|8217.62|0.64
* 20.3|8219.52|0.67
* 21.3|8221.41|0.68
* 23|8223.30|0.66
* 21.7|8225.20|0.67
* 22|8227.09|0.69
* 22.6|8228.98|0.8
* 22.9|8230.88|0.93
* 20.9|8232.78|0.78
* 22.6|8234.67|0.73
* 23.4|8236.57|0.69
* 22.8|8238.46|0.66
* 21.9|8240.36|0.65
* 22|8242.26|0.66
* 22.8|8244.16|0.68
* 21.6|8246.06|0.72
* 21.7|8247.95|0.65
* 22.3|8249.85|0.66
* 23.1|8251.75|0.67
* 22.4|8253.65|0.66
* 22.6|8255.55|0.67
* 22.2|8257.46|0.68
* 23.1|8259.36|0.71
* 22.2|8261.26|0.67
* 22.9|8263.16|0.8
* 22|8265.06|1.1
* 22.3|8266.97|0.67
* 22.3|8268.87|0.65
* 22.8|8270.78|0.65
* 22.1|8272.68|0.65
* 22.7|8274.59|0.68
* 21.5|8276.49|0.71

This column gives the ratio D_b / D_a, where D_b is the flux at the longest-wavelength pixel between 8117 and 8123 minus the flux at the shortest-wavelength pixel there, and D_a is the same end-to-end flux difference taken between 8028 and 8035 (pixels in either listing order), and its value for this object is 3.8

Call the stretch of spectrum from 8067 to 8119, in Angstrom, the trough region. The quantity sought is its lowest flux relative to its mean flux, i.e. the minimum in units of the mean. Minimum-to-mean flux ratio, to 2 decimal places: 0.92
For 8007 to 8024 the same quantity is 0.98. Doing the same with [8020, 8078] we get 0.92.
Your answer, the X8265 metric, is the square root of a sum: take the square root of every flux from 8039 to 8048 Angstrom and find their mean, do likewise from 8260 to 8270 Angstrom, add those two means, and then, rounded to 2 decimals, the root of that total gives 3.08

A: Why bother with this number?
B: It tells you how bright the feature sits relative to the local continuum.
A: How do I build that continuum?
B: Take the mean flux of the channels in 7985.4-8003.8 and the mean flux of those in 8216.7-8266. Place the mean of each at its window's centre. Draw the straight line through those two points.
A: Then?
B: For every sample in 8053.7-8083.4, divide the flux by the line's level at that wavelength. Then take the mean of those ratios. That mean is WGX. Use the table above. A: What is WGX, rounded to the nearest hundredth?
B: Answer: 1.04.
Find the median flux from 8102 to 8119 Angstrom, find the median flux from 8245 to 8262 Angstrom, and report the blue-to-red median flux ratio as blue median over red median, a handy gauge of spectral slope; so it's 1.03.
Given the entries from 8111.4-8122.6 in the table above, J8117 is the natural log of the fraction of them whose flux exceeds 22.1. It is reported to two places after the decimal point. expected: -0.18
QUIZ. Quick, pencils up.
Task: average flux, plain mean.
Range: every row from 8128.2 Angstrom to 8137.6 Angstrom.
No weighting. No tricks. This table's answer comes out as 23.2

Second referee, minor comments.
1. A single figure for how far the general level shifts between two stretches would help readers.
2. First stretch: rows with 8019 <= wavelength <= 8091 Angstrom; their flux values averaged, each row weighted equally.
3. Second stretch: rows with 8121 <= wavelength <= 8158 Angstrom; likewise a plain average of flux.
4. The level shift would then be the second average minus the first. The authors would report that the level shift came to 0.25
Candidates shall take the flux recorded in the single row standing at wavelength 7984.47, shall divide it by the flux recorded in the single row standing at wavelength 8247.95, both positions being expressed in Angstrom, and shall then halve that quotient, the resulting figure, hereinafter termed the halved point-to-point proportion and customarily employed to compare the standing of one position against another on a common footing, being 0.54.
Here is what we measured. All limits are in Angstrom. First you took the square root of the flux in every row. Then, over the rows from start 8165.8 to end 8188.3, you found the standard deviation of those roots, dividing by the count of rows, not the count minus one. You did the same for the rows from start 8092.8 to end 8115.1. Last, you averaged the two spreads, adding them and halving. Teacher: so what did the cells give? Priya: 0.13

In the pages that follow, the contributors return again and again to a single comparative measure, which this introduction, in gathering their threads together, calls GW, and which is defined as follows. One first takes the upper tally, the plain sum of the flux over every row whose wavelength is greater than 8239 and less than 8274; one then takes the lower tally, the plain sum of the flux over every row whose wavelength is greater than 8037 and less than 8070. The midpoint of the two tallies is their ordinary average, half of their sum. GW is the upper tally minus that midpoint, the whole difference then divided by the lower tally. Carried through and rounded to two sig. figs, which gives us -0.012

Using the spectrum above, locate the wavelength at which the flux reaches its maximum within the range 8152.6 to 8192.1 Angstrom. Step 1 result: 8157.30 Angstrom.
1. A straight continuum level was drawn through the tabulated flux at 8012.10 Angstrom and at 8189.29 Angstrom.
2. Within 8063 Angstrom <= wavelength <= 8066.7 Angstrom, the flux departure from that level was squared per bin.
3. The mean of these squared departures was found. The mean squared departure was 1.51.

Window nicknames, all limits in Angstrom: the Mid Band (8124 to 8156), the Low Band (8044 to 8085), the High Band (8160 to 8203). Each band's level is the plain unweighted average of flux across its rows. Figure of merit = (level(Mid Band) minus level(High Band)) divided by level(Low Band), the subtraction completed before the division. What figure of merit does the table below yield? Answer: 0.062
